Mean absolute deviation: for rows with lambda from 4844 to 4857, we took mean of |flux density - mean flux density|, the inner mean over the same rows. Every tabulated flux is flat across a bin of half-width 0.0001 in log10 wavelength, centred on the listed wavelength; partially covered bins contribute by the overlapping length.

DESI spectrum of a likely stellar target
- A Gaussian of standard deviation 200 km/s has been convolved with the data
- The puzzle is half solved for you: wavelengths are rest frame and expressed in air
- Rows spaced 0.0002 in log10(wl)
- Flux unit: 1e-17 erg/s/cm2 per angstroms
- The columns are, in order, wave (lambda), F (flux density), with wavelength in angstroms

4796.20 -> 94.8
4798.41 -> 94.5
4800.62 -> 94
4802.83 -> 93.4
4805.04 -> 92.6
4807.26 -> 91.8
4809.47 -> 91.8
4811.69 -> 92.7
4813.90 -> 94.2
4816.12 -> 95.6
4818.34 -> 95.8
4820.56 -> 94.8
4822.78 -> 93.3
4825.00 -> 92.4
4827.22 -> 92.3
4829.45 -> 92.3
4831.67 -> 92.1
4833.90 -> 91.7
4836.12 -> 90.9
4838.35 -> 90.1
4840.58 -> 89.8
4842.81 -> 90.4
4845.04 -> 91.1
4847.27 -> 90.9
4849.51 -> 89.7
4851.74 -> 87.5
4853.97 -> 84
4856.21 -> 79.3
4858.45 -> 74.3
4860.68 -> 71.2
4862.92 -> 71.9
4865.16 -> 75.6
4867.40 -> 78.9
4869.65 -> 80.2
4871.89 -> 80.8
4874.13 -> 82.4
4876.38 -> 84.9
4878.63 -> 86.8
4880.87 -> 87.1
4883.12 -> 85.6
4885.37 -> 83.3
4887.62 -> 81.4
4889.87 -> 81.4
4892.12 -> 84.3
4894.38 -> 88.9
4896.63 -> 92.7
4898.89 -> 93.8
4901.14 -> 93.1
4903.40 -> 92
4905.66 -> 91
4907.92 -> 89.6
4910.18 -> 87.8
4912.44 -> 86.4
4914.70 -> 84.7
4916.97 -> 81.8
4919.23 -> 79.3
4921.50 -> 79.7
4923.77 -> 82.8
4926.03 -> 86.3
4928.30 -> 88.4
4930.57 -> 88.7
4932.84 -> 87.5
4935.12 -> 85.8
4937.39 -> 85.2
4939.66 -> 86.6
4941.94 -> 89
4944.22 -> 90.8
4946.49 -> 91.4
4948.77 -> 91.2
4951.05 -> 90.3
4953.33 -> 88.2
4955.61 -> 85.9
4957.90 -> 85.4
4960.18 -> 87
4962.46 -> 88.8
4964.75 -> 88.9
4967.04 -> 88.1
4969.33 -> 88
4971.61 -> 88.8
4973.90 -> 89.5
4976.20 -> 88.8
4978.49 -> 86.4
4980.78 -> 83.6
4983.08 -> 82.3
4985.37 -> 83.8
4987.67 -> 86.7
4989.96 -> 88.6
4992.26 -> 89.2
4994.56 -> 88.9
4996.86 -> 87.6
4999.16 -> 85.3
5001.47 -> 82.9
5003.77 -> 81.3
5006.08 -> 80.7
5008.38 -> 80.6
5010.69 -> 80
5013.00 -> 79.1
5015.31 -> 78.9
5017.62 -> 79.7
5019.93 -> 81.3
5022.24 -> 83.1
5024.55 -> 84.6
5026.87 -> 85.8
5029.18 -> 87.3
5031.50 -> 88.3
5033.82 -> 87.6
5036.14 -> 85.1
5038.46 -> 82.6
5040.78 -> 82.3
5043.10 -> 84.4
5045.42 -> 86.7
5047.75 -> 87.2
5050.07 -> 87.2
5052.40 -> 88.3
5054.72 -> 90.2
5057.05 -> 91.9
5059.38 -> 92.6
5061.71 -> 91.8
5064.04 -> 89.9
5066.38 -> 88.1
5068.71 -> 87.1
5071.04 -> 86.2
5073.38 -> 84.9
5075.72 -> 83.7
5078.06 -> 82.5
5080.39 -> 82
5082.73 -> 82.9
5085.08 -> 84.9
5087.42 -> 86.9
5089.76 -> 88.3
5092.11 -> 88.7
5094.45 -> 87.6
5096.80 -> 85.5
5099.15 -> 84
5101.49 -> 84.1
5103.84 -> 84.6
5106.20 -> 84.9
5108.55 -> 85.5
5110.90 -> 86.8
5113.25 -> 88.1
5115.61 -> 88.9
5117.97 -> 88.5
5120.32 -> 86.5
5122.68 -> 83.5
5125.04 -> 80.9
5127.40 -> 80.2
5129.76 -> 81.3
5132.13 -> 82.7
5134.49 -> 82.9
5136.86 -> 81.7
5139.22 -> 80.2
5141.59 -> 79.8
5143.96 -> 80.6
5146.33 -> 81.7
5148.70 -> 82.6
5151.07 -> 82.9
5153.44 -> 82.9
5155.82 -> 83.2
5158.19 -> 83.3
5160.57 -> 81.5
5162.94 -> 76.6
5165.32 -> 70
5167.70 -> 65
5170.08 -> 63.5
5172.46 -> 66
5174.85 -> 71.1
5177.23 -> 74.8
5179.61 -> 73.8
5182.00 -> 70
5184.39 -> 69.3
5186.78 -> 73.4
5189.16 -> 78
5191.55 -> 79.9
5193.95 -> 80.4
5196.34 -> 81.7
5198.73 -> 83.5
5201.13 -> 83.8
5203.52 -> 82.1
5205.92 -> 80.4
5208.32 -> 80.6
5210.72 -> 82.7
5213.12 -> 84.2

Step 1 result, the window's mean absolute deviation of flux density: 3.6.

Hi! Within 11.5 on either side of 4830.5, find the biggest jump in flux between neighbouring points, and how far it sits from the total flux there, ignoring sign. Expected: 918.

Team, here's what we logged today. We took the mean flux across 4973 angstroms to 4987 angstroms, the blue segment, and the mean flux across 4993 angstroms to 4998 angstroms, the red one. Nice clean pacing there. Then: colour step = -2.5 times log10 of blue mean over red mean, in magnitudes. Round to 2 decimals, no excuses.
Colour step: 0.03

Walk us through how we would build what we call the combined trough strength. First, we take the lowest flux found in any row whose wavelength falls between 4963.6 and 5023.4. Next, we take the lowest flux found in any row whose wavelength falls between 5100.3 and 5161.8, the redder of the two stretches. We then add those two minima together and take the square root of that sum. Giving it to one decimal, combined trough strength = 12.6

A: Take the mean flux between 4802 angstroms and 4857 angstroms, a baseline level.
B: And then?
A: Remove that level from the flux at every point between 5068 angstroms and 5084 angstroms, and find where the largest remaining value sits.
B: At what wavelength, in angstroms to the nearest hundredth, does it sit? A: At 5068.71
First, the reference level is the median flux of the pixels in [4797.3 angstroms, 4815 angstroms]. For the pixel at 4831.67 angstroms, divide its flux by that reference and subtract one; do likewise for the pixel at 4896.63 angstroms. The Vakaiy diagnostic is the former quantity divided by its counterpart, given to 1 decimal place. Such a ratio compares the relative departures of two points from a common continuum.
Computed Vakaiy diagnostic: 2.7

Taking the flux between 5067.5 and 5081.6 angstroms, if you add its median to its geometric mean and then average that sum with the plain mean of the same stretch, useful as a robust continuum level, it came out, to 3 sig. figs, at 127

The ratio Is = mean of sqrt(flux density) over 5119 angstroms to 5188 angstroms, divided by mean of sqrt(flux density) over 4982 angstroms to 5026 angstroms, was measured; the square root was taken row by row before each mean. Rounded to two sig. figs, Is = 0.96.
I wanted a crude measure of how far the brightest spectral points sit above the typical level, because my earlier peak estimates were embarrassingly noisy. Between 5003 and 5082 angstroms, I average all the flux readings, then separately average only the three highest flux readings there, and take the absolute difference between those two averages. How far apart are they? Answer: 7.0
